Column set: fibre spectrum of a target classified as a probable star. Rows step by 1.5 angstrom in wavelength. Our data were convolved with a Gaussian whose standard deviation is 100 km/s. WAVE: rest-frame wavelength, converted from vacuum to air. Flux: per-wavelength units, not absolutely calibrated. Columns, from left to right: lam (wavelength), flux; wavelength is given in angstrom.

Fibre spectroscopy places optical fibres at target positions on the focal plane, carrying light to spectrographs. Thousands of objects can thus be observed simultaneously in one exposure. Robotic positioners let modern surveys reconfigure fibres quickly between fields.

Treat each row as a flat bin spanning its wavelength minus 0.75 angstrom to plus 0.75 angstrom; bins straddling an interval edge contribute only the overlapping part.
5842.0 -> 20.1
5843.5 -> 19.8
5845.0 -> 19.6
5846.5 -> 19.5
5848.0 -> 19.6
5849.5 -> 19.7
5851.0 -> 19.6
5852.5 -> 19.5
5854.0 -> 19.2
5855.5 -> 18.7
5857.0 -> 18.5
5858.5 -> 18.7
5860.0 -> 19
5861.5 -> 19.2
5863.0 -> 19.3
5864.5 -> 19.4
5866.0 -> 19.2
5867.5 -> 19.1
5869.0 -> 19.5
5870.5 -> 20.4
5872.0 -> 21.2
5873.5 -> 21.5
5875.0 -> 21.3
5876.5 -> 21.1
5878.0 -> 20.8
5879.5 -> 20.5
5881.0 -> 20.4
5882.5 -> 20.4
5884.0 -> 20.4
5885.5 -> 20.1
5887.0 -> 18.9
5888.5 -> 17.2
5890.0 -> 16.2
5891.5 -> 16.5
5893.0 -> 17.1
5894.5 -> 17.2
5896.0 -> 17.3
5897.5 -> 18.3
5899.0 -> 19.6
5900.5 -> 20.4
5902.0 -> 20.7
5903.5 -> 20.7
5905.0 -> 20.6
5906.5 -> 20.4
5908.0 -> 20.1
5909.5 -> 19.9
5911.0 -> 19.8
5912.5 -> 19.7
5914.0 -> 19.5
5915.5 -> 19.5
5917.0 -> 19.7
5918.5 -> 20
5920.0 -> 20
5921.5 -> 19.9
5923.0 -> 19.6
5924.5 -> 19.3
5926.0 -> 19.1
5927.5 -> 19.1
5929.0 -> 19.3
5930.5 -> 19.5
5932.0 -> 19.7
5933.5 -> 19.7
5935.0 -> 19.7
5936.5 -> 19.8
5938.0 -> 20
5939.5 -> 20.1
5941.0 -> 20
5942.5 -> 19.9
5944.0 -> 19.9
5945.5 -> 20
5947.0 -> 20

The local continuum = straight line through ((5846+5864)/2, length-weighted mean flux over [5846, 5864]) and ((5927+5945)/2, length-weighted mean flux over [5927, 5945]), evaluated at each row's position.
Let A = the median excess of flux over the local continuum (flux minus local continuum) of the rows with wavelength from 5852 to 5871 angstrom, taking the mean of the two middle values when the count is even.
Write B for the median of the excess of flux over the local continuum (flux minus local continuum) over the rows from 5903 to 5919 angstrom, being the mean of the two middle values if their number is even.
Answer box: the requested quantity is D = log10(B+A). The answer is -0.5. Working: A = 0.0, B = 0.3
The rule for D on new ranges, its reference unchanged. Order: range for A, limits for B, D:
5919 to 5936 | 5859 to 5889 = -0.1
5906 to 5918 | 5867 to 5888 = 0.1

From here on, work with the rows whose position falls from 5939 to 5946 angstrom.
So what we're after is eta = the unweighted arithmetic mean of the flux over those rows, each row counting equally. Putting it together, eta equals 20.0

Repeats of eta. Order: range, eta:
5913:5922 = 19.8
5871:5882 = 21.0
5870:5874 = 21.0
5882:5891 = 18.9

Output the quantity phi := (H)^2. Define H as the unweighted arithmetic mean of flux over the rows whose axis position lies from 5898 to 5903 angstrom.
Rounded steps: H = 20.2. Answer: 409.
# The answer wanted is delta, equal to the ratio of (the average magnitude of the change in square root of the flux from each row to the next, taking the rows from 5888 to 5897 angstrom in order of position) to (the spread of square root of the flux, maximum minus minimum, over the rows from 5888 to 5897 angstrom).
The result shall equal 0.38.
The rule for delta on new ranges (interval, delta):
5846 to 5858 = 0.17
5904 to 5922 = 0.14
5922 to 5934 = 0.26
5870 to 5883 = 0.25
